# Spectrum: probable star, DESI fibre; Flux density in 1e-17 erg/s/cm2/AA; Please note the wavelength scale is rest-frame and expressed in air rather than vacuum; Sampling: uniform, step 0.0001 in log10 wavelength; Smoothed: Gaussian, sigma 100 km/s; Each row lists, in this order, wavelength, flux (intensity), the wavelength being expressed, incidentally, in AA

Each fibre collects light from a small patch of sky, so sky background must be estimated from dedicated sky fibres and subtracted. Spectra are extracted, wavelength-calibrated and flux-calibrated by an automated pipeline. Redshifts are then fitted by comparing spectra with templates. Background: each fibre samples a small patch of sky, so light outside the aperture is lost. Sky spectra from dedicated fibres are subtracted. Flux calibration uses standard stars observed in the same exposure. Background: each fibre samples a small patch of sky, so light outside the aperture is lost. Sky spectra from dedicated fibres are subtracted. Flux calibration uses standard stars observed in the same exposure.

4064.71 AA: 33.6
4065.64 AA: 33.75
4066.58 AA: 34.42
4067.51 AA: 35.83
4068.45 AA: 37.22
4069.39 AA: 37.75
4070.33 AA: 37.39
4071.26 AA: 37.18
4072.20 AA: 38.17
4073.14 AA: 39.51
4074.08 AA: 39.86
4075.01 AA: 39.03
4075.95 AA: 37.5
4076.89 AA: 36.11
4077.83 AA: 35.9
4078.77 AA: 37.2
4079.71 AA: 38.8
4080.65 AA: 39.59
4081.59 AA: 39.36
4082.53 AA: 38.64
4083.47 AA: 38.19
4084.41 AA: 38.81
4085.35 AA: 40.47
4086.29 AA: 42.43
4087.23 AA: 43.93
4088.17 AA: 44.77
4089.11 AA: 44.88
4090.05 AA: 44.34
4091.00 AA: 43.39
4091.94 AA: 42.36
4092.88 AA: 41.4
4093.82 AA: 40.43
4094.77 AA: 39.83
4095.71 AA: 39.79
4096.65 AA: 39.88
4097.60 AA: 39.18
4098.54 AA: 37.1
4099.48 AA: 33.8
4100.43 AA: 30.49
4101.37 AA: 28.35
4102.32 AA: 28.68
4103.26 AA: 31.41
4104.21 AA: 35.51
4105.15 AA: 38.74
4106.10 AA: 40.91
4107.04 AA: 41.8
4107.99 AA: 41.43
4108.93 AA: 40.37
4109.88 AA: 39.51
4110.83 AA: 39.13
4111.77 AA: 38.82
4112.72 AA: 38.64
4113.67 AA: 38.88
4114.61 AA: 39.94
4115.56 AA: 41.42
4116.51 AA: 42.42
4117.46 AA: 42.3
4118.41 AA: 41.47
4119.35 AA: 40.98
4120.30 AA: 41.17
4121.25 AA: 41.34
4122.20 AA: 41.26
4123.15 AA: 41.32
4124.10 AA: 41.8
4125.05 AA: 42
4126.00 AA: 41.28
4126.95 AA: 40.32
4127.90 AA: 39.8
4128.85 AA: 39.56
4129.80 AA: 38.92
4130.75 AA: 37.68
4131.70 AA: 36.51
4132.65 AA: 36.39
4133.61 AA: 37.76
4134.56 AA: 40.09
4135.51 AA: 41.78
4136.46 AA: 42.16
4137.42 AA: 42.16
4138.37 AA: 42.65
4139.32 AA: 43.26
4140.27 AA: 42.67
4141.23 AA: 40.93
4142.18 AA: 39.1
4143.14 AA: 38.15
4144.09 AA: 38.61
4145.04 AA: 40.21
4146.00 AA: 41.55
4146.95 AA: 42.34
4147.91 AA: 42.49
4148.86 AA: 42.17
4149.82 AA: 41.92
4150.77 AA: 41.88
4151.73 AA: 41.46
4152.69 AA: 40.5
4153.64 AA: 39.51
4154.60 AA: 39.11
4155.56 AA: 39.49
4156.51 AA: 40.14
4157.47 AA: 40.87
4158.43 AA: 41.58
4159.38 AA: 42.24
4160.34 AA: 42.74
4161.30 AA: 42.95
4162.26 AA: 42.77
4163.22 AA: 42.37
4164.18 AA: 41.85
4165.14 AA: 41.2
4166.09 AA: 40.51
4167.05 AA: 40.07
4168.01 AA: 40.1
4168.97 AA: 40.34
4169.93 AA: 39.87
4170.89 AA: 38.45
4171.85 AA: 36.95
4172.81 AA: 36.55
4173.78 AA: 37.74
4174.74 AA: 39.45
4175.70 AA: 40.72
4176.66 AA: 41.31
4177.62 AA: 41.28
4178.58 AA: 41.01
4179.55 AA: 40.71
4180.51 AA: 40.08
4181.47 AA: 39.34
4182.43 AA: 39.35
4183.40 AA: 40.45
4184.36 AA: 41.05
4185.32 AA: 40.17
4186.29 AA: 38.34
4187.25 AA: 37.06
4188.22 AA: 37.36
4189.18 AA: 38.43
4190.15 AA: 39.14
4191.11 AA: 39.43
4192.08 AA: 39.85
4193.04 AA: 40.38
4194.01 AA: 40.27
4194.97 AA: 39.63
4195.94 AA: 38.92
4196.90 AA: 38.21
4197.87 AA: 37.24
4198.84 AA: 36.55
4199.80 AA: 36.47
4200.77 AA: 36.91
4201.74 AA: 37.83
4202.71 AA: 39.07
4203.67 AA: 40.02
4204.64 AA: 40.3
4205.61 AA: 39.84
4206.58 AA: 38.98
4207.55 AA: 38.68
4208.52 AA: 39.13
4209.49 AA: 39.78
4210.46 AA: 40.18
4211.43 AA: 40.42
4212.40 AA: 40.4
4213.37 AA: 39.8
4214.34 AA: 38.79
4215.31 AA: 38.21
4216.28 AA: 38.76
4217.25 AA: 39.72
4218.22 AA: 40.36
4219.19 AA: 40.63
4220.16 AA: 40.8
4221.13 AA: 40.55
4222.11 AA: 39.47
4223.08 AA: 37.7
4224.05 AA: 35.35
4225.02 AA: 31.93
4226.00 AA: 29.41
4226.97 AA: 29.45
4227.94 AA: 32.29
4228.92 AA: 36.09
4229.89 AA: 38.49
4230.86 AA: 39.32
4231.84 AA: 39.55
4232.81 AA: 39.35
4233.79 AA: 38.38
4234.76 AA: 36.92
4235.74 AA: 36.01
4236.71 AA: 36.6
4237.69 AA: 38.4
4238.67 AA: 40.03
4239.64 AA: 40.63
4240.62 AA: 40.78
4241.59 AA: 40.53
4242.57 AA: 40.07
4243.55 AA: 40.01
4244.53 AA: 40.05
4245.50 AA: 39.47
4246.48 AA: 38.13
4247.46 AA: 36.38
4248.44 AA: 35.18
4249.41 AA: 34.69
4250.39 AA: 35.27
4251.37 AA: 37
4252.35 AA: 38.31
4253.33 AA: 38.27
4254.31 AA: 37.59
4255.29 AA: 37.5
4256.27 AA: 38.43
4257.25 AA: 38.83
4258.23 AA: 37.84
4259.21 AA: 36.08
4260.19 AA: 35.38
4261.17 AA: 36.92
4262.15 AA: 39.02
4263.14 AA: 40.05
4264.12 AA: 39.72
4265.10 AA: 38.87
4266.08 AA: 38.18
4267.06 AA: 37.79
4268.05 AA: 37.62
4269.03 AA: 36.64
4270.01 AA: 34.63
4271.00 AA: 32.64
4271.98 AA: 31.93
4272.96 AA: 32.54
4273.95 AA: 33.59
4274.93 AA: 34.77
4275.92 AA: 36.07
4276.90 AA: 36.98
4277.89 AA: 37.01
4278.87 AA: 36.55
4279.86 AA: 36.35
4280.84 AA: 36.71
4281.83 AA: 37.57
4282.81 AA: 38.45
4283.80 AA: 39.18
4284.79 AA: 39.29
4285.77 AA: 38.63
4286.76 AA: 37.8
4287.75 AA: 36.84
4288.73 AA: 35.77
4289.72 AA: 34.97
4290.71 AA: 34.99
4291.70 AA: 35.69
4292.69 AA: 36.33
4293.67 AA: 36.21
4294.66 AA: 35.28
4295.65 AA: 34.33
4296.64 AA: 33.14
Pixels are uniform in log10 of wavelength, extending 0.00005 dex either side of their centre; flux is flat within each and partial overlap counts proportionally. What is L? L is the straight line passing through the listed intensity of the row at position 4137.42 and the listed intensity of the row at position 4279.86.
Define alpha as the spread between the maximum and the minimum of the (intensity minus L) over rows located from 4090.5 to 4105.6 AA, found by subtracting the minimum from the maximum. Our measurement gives 14.6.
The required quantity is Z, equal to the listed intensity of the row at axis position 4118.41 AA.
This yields 41.47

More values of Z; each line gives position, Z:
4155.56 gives 39.49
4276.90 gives 36.98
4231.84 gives 39.55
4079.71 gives 38.8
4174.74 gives 39.45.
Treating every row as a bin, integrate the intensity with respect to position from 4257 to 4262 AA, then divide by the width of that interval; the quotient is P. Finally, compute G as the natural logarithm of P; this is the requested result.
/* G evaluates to 3.61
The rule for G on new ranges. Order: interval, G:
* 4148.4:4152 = 3.73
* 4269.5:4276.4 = 3.52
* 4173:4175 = 3.64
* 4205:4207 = 3.67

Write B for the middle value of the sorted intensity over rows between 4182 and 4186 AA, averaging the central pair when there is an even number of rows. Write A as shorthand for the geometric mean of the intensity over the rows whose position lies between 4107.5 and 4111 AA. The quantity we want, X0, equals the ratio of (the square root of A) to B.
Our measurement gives 0.1571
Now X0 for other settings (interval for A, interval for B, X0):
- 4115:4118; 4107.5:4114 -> 0.1657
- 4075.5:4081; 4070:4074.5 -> 0.1604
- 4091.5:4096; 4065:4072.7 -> 0.1716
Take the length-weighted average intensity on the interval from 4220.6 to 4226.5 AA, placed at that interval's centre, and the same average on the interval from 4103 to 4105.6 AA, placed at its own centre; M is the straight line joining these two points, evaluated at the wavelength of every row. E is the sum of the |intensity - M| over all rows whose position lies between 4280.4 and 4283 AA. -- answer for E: 5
